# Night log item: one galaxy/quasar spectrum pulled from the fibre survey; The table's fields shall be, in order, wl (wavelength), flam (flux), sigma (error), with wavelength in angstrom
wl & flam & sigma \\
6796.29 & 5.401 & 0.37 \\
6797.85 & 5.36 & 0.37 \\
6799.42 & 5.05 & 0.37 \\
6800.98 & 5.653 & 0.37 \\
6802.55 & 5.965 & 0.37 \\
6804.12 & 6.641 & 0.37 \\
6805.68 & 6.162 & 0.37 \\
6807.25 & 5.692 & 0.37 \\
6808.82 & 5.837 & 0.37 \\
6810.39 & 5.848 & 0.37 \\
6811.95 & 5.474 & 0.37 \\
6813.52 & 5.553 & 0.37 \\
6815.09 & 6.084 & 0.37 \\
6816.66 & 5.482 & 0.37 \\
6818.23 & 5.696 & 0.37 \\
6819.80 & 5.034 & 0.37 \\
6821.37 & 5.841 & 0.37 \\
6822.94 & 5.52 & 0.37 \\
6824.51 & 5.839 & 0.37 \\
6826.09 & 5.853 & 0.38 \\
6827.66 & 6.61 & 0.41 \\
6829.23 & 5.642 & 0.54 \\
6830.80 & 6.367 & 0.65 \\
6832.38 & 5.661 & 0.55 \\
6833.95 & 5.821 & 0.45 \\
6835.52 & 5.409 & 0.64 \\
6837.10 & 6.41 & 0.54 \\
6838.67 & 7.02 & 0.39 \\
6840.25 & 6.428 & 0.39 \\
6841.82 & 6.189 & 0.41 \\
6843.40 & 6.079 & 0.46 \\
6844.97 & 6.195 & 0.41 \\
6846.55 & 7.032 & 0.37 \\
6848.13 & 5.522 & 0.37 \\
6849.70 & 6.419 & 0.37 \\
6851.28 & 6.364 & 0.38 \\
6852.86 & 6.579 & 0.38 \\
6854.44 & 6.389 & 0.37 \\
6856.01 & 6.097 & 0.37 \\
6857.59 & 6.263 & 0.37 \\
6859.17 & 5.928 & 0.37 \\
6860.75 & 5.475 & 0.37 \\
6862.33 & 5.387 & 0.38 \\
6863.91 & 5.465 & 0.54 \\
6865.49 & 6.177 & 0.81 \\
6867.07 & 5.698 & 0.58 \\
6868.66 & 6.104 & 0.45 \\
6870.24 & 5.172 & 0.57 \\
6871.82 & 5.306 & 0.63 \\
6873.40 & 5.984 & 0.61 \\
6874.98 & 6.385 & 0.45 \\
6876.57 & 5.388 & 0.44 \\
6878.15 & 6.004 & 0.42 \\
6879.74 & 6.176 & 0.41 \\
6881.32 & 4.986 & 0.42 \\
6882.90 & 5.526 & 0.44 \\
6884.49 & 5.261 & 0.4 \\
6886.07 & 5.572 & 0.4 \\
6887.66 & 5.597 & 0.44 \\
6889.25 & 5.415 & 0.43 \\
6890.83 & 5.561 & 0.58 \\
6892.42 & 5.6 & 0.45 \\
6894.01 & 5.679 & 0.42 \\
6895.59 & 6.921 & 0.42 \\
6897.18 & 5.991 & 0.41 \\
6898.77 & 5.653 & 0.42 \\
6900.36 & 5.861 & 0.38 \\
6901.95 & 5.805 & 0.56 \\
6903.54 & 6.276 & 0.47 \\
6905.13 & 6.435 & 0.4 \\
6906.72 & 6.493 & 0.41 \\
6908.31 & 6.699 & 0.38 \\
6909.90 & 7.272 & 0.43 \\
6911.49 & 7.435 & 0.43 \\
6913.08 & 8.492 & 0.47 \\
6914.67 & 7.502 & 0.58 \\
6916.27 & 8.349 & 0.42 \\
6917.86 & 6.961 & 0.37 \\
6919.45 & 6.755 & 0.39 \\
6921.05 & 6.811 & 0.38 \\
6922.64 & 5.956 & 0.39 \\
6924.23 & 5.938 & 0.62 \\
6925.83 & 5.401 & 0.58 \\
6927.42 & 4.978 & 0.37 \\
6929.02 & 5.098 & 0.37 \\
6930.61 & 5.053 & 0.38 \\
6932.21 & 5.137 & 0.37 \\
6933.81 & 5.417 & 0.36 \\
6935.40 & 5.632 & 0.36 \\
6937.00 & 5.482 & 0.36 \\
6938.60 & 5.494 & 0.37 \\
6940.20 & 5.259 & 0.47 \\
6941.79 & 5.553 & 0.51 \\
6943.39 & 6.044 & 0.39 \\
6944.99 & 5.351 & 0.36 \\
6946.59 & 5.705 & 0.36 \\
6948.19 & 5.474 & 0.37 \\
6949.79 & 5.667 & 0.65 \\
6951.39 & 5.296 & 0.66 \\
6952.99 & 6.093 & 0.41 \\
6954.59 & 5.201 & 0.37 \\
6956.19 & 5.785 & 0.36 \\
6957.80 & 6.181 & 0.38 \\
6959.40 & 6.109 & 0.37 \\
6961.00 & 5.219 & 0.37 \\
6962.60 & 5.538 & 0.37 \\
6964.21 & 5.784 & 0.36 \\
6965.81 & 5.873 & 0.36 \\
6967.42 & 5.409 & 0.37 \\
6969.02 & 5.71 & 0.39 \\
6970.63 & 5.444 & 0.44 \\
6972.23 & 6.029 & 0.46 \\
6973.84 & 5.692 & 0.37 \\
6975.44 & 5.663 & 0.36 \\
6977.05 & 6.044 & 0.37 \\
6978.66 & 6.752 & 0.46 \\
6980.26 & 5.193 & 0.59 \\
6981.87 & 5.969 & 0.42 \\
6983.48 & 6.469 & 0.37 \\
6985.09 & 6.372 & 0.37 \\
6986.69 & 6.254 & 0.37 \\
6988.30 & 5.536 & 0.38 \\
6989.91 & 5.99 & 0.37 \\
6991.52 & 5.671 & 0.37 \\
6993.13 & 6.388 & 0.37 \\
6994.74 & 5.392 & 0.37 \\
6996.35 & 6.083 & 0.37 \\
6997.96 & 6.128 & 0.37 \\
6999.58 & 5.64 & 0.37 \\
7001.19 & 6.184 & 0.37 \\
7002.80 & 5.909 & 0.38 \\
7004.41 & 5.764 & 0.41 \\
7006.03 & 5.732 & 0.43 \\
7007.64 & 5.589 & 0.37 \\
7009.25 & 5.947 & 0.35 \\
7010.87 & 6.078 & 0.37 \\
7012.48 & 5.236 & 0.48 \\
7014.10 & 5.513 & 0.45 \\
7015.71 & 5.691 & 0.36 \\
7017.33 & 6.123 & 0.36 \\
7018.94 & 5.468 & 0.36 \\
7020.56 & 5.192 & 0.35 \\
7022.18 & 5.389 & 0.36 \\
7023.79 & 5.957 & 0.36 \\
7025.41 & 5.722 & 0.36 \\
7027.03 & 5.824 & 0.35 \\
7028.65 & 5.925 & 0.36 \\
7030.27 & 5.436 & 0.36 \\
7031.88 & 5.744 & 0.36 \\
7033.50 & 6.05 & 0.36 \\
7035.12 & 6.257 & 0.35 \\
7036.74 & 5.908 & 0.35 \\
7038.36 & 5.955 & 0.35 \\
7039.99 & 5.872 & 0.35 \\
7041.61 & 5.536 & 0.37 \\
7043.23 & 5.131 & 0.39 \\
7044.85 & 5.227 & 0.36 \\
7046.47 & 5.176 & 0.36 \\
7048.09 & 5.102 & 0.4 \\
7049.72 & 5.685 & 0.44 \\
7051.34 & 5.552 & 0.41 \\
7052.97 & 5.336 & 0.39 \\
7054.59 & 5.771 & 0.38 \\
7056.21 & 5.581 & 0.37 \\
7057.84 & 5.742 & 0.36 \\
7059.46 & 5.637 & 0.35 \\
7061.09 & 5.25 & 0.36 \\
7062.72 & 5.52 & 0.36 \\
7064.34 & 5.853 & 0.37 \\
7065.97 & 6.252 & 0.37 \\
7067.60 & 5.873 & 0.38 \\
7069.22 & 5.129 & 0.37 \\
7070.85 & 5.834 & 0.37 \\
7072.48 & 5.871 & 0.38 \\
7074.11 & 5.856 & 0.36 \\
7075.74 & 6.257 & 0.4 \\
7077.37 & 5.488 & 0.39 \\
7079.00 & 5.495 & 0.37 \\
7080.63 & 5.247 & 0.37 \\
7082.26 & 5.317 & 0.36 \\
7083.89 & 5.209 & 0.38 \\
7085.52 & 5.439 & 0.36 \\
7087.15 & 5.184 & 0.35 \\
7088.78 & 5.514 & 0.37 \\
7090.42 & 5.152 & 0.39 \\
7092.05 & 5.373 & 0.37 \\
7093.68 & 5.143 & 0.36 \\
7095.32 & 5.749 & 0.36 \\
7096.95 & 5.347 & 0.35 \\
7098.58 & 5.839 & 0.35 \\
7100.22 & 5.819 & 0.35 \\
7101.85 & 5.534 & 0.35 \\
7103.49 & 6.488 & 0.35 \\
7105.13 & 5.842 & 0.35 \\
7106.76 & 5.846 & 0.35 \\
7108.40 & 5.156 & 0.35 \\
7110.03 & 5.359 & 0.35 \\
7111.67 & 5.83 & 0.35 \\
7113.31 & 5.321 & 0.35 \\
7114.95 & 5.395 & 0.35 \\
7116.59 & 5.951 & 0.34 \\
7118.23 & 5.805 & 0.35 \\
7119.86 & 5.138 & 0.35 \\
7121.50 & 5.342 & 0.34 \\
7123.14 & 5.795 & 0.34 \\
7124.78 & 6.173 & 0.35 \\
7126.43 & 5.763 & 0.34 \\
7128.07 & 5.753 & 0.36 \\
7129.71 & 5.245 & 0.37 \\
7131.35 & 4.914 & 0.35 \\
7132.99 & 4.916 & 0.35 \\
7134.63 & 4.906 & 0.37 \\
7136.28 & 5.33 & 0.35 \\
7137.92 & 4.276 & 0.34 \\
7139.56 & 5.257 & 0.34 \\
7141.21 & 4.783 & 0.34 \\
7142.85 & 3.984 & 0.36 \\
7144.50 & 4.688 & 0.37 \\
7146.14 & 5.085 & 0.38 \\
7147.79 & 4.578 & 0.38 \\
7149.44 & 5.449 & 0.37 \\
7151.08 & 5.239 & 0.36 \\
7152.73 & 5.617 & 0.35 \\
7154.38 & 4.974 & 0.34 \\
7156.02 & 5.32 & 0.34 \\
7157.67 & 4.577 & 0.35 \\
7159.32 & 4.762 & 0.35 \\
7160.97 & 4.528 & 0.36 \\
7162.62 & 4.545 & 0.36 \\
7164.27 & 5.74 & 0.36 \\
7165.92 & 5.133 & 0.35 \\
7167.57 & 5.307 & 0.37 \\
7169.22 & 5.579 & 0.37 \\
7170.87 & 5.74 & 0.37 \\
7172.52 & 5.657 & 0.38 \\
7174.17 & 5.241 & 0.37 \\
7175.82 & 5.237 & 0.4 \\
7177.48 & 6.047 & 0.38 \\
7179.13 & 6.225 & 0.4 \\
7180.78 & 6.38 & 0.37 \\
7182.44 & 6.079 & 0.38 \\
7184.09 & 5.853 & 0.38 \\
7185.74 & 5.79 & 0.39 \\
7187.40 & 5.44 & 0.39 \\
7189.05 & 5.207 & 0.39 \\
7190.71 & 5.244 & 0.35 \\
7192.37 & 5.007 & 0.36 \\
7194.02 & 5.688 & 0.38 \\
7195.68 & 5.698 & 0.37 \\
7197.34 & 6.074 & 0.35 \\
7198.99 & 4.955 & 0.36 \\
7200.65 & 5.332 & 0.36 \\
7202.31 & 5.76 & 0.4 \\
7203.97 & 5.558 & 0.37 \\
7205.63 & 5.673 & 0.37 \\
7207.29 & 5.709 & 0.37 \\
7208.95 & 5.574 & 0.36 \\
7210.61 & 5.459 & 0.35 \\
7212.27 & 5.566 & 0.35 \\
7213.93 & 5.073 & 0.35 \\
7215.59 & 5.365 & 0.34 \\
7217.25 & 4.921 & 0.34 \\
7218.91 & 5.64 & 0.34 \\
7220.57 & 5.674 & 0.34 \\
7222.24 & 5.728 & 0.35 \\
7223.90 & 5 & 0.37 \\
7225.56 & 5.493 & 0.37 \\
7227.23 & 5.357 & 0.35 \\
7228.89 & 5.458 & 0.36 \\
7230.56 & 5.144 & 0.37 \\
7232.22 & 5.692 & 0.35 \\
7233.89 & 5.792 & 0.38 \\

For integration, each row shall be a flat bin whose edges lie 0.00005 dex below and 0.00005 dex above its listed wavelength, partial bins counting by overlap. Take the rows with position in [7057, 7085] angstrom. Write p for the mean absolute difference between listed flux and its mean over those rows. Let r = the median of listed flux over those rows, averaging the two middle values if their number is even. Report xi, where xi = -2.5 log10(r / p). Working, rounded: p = 0.29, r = 5.64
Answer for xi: -3.23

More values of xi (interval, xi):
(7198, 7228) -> -3.46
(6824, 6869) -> -3.06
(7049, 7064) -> -4.06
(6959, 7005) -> -3.19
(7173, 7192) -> -2.93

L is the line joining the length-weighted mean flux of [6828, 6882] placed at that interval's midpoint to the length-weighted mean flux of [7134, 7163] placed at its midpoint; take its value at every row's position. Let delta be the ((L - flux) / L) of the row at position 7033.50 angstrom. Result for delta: -0.14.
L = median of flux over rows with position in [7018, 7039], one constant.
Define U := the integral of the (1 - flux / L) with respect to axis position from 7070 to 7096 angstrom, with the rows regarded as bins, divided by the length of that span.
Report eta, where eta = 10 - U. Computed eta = 9.95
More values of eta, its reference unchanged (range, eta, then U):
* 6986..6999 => 10.02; -0.02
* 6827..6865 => 10.05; -0.05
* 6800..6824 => 9.99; 0.01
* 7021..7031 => 9.98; 0.02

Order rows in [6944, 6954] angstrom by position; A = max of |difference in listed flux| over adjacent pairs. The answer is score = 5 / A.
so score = 6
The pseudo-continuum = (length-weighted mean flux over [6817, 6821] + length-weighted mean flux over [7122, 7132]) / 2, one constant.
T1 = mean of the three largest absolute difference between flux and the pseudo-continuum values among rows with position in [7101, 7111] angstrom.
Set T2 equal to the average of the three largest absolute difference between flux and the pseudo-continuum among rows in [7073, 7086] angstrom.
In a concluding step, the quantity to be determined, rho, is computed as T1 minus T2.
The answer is 0.091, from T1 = 0.55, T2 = 0.46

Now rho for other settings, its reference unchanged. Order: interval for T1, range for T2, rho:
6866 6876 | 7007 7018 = 0.108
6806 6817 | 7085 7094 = 0.047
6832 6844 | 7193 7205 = 0.648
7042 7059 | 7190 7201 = -0.162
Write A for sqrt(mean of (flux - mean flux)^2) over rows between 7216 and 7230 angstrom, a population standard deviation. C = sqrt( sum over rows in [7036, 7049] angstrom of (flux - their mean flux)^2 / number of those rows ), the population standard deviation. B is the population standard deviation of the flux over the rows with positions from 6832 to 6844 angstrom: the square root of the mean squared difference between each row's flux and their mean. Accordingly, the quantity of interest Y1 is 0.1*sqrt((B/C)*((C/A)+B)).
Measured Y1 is 0.15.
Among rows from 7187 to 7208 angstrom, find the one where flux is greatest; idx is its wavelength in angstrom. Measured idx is 7197.34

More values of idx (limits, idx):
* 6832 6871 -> 6846.55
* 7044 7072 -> 7065.97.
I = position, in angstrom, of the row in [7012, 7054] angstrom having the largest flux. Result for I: 7035.12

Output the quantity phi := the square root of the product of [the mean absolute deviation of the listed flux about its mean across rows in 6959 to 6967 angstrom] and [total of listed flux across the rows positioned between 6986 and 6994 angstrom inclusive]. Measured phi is 2.8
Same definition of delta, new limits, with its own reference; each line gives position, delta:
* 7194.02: -0.21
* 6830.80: -0.05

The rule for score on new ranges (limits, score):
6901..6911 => 9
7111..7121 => 7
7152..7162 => 7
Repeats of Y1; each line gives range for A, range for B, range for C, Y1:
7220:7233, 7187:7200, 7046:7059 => 0.14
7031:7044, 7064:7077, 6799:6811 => 0.11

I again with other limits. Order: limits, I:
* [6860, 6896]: 6895.59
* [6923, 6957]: 6952.99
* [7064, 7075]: 7065.97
